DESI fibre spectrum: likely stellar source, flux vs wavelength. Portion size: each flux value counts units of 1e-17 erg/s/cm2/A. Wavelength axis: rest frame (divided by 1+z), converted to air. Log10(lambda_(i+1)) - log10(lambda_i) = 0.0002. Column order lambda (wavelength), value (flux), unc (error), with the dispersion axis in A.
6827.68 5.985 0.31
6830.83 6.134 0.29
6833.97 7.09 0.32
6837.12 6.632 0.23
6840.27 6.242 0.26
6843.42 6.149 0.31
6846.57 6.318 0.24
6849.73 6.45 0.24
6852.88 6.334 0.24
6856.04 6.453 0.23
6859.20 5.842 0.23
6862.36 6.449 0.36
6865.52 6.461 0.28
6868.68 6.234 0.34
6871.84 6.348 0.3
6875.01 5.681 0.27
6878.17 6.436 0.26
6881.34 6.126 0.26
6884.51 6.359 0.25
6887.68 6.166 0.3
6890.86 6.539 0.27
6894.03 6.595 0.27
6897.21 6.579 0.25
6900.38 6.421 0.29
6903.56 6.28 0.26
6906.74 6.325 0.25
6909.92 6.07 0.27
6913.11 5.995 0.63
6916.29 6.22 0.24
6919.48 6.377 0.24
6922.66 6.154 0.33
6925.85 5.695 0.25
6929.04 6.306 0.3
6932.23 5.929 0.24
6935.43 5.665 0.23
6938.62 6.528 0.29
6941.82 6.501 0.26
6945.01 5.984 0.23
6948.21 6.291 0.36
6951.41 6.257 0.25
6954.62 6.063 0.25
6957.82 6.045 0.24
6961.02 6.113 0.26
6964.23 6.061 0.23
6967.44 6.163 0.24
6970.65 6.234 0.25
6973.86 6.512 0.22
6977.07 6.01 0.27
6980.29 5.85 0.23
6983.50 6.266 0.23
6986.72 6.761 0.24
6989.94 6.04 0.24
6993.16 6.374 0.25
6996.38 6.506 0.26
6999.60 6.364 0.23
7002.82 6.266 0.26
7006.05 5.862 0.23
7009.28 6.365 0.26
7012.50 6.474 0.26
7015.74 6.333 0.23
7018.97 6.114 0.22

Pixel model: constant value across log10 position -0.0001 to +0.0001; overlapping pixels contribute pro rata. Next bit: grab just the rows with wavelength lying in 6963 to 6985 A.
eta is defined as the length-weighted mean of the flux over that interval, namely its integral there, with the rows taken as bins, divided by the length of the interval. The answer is 6.16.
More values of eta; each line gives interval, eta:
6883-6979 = 6.21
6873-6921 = 6.28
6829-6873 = 6.36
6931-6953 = 6.17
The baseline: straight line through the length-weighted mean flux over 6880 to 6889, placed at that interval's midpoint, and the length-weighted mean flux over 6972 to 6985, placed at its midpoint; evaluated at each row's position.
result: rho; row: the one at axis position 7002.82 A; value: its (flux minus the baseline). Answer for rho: 0.12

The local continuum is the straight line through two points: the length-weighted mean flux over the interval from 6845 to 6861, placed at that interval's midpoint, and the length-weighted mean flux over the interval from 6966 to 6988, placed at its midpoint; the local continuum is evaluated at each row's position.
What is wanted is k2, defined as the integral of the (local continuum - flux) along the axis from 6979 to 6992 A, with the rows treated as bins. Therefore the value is 0.0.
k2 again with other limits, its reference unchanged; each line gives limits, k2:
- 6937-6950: -0.9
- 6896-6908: -1.6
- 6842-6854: -0.4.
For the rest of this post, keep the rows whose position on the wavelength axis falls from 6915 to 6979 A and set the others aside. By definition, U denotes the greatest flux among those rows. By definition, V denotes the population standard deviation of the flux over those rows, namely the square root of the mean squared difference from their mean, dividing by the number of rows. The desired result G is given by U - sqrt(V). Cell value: 6.05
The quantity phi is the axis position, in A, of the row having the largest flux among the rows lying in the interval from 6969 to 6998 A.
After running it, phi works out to 6986.72 A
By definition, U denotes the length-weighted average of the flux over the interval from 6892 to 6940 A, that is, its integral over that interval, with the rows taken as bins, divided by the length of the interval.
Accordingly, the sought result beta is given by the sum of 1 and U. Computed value 7.21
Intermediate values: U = 6.21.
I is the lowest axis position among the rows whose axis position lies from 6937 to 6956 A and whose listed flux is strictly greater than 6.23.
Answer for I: 6938.62 A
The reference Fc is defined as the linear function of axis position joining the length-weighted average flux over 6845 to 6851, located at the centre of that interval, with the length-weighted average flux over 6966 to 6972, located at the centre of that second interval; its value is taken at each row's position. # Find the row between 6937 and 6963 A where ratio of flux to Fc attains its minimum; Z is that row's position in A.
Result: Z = 6945.01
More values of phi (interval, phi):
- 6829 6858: 6833.97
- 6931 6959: 6938.62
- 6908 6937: 6919.48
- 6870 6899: 6894.03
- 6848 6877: 6865.52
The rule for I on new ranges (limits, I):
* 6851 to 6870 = 6852.88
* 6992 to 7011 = 6993.16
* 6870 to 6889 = 6871.84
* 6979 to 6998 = 6983.50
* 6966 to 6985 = 6970.65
